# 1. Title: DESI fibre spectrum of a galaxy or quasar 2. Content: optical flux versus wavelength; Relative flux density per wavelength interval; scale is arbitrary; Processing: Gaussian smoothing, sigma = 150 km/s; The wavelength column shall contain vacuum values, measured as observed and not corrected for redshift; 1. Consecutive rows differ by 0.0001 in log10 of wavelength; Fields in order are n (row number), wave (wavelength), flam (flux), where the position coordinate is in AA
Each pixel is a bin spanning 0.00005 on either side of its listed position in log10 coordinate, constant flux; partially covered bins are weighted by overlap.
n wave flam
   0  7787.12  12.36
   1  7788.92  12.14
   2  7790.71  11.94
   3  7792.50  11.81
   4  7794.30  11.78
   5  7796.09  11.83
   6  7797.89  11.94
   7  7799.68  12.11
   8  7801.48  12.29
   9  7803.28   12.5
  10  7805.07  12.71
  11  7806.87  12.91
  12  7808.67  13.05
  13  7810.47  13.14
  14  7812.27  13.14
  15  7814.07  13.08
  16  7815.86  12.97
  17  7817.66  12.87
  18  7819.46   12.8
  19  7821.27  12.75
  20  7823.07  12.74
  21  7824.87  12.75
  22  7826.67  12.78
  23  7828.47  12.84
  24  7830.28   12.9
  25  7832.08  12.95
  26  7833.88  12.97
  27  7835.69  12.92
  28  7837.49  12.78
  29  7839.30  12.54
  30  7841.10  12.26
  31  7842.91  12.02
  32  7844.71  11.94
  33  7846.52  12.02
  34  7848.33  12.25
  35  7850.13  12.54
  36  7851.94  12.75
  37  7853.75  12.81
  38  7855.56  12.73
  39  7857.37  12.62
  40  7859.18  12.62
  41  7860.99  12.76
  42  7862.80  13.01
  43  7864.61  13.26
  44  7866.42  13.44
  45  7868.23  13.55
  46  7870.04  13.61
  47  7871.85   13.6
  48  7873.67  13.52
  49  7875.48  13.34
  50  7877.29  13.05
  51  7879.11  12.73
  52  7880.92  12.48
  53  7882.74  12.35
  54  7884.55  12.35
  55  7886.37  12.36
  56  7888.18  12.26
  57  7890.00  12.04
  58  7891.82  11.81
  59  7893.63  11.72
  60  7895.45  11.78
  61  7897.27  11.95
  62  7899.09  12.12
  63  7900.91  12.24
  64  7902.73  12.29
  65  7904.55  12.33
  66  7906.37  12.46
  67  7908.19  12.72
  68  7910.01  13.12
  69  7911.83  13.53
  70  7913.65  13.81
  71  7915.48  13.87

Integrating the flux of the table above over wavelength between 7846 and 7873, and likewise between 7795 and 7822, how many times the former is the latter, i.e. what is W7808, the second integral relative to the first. 0.98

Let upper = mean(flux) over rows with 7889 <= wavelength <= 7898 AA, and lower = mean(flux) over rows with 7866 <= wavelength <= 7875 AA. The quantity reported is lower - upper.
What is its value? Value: 1.7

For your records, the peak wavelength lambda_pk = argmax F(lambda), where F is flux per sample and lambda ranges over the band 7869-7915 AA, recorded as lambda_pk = 7913.65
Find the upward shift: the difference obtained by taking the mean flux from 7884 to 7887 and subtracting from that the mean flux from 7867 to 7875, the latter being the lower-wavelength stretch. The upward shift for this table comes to -1.2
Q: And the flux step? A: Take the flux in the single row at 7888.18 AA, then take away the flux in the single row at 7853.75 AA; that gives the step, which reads -0.55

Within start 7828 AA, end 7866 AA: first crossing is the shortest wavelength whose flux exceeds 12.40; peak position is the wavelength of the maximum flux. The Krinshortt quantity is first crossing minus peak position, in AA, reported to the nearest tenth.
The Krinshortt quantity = -36.1 AA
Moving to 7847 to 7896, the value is -19.9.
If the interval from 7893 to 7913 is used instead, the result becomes -5.5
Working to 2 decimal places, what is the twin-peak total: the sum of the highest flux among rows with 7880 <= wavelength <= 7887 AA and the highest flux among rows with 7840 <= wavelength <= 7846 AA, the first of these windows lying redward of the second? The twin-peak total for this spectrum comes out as 24.74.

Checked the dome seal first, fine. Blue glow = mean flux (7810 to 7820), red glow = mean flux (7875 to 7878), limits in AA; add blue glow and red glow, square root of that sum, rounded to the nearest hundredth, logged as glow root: 5.12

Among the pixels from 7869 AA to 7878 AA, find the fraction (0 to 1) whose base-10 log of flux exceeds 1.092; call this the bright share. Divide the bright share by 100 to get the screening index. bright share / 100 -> 0.010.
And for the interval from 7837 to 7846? 0.004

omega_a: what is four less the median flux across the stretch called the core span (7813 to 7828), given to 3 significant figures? -8.79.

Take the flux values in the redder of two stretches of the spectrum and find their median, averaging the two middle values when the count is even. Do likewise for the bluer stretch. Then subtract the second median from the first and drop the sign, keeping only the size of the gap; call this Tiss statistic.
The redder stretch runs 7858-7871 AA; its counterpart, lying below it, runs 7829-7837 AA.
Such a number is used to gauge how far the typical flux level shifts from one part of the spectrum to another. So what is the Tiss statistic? 0.3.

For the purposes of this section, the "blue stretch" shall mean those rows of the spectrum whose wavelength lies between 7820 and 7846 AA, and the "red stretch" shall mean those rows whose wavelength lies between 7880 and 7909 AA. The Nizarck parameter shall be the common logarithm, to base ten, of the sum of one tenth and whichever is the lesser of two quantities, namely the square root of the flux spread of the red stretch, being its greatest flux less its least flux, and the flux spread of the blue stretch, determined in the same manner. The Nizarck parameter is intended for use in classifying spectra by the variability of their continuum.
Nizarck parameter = 0.041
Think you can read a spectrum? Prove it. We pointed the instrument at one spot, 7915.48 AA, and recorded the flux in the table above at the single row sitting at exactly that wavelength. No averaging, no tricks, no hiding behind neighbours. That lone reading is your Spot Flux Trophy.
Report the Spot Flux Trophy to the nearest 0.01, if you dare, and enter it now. 13.87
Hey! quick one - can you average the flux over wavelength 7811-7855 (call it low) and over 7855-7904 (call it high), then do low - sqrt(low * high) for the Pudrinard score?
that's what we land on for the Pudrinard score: 0.02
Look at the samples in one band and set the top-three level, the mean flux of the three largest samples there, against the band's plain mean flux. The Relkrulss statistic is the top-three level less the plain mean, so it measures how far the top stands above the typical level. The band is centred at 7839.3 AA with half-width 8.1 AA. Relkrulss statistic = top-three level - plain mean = 0.46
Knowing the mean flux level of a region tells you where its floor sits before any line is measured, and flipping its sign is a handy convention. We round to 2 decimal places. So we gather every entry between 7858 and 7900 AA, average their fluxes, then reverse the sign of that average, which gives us -12.68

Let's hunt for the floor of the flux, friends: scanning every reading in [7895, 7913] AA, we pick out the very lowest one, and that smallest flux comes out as 11.78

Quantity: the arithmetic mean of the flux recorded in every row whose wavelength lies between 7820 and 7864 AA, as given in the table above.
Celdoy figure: 12.64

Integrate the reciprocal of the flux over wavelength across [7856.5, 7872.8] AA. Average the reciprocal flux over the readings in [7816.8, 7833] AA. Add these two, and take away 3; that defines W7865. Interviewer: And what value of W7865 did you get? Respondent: -1.68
